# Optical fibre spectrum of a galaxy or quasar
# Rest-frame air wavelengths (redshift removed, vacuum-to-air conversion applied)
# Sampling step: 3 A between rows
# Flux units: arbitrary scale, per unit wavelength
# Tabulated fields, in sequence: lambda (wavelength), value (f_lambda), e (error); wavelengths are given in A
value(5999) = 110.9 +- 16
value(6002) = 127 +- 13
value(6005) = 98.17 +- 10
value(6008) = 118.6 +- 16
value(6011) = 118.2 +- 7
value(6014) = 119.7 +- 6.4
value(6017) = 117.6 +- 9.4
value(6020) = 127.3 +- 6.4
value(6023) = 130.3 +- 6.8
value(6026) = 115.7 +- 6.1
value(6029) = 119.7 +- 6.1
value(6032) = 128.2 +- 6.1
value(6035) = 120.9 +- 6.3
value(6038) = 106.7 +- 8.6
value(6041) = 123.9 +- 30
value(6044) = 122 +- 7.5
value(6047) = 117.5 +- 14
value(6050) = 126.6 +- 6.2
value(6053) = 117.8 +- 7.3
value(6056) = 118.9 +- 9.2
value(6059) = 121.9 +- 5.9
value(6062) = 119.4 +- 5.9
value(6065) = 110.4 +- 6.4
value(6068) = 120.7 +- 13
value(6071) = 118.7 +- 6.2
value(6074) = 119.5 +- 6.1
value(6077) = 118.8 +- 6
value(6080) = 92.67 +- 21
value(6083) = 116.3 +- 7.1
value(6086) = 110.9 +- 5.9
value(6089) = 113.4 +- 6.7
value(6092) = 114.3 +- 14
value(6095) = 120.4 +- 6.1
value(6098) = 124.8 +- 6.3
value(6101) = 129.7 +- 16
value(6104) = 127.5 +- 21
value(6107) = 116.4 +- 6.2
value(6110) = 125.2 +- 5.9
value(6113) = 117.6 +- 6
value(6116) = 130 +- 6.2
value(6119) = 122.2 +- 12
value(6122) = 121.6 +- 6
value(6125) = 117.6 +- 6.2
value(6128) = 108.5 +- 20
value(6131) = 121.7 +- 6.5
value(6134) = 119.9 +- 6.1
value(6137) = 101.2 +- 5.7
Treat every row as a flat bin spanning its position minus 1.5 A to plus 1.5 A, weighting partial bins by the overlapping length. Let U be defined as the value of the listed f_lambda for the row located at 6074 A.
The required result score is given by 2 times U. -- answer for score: 239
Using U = 119.5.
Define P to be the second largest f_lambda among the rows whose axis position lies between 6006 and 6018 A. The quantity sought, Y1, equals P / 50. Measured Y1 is 2.37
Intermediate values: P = 118.6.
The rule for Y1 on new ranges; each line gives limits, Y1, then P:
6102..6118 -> 2.55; 127.5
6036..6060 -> 2.48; 123.9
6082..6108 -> 2.55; 127.5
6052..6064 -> 2.39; 119.4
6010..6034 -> 2.56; 128.2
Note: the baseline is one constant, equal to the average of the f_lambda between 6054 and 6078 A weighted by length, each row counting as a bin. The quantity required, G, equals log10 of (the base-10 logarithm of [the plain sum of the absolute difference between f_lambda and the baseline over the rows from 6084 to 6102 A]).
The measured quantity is 0.19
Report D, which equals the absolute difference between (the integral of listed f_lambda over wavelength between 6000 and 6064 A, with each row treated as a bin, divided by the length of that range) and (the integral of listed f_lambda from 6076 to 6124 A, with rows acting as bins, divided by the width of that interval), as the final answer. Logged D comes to 0.8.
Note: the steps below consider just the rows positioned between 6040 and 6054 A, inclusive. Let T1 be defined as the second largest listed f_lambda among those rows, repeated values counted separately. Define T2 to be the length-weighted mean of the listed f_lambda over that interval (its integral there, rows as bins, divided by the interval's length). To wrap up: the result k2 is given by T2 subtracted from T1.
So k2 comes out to 2.3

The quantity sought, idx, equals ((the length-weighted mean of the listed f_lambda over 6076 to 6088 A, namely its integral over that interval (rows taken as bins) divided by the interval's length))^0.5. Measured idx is 10.46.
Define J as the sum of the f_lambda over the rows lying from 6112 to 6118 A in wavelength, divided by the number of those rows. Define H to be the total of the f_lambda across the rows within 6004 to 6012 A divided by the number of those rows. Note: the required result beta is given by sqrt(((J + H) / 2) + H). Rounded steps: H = 112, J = 124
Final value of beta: 15.15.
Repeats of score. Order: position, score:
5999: 222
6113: 235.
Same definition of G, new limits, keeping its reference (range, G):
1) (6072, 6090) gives 0.21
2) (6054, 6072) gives 0.07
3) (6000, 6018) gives 0.17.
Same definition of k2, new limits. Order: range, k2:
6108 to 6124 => 2.3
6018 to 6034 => 4.3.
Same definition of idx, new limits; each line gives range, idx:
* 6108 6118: 11.13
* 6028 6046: 10.96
